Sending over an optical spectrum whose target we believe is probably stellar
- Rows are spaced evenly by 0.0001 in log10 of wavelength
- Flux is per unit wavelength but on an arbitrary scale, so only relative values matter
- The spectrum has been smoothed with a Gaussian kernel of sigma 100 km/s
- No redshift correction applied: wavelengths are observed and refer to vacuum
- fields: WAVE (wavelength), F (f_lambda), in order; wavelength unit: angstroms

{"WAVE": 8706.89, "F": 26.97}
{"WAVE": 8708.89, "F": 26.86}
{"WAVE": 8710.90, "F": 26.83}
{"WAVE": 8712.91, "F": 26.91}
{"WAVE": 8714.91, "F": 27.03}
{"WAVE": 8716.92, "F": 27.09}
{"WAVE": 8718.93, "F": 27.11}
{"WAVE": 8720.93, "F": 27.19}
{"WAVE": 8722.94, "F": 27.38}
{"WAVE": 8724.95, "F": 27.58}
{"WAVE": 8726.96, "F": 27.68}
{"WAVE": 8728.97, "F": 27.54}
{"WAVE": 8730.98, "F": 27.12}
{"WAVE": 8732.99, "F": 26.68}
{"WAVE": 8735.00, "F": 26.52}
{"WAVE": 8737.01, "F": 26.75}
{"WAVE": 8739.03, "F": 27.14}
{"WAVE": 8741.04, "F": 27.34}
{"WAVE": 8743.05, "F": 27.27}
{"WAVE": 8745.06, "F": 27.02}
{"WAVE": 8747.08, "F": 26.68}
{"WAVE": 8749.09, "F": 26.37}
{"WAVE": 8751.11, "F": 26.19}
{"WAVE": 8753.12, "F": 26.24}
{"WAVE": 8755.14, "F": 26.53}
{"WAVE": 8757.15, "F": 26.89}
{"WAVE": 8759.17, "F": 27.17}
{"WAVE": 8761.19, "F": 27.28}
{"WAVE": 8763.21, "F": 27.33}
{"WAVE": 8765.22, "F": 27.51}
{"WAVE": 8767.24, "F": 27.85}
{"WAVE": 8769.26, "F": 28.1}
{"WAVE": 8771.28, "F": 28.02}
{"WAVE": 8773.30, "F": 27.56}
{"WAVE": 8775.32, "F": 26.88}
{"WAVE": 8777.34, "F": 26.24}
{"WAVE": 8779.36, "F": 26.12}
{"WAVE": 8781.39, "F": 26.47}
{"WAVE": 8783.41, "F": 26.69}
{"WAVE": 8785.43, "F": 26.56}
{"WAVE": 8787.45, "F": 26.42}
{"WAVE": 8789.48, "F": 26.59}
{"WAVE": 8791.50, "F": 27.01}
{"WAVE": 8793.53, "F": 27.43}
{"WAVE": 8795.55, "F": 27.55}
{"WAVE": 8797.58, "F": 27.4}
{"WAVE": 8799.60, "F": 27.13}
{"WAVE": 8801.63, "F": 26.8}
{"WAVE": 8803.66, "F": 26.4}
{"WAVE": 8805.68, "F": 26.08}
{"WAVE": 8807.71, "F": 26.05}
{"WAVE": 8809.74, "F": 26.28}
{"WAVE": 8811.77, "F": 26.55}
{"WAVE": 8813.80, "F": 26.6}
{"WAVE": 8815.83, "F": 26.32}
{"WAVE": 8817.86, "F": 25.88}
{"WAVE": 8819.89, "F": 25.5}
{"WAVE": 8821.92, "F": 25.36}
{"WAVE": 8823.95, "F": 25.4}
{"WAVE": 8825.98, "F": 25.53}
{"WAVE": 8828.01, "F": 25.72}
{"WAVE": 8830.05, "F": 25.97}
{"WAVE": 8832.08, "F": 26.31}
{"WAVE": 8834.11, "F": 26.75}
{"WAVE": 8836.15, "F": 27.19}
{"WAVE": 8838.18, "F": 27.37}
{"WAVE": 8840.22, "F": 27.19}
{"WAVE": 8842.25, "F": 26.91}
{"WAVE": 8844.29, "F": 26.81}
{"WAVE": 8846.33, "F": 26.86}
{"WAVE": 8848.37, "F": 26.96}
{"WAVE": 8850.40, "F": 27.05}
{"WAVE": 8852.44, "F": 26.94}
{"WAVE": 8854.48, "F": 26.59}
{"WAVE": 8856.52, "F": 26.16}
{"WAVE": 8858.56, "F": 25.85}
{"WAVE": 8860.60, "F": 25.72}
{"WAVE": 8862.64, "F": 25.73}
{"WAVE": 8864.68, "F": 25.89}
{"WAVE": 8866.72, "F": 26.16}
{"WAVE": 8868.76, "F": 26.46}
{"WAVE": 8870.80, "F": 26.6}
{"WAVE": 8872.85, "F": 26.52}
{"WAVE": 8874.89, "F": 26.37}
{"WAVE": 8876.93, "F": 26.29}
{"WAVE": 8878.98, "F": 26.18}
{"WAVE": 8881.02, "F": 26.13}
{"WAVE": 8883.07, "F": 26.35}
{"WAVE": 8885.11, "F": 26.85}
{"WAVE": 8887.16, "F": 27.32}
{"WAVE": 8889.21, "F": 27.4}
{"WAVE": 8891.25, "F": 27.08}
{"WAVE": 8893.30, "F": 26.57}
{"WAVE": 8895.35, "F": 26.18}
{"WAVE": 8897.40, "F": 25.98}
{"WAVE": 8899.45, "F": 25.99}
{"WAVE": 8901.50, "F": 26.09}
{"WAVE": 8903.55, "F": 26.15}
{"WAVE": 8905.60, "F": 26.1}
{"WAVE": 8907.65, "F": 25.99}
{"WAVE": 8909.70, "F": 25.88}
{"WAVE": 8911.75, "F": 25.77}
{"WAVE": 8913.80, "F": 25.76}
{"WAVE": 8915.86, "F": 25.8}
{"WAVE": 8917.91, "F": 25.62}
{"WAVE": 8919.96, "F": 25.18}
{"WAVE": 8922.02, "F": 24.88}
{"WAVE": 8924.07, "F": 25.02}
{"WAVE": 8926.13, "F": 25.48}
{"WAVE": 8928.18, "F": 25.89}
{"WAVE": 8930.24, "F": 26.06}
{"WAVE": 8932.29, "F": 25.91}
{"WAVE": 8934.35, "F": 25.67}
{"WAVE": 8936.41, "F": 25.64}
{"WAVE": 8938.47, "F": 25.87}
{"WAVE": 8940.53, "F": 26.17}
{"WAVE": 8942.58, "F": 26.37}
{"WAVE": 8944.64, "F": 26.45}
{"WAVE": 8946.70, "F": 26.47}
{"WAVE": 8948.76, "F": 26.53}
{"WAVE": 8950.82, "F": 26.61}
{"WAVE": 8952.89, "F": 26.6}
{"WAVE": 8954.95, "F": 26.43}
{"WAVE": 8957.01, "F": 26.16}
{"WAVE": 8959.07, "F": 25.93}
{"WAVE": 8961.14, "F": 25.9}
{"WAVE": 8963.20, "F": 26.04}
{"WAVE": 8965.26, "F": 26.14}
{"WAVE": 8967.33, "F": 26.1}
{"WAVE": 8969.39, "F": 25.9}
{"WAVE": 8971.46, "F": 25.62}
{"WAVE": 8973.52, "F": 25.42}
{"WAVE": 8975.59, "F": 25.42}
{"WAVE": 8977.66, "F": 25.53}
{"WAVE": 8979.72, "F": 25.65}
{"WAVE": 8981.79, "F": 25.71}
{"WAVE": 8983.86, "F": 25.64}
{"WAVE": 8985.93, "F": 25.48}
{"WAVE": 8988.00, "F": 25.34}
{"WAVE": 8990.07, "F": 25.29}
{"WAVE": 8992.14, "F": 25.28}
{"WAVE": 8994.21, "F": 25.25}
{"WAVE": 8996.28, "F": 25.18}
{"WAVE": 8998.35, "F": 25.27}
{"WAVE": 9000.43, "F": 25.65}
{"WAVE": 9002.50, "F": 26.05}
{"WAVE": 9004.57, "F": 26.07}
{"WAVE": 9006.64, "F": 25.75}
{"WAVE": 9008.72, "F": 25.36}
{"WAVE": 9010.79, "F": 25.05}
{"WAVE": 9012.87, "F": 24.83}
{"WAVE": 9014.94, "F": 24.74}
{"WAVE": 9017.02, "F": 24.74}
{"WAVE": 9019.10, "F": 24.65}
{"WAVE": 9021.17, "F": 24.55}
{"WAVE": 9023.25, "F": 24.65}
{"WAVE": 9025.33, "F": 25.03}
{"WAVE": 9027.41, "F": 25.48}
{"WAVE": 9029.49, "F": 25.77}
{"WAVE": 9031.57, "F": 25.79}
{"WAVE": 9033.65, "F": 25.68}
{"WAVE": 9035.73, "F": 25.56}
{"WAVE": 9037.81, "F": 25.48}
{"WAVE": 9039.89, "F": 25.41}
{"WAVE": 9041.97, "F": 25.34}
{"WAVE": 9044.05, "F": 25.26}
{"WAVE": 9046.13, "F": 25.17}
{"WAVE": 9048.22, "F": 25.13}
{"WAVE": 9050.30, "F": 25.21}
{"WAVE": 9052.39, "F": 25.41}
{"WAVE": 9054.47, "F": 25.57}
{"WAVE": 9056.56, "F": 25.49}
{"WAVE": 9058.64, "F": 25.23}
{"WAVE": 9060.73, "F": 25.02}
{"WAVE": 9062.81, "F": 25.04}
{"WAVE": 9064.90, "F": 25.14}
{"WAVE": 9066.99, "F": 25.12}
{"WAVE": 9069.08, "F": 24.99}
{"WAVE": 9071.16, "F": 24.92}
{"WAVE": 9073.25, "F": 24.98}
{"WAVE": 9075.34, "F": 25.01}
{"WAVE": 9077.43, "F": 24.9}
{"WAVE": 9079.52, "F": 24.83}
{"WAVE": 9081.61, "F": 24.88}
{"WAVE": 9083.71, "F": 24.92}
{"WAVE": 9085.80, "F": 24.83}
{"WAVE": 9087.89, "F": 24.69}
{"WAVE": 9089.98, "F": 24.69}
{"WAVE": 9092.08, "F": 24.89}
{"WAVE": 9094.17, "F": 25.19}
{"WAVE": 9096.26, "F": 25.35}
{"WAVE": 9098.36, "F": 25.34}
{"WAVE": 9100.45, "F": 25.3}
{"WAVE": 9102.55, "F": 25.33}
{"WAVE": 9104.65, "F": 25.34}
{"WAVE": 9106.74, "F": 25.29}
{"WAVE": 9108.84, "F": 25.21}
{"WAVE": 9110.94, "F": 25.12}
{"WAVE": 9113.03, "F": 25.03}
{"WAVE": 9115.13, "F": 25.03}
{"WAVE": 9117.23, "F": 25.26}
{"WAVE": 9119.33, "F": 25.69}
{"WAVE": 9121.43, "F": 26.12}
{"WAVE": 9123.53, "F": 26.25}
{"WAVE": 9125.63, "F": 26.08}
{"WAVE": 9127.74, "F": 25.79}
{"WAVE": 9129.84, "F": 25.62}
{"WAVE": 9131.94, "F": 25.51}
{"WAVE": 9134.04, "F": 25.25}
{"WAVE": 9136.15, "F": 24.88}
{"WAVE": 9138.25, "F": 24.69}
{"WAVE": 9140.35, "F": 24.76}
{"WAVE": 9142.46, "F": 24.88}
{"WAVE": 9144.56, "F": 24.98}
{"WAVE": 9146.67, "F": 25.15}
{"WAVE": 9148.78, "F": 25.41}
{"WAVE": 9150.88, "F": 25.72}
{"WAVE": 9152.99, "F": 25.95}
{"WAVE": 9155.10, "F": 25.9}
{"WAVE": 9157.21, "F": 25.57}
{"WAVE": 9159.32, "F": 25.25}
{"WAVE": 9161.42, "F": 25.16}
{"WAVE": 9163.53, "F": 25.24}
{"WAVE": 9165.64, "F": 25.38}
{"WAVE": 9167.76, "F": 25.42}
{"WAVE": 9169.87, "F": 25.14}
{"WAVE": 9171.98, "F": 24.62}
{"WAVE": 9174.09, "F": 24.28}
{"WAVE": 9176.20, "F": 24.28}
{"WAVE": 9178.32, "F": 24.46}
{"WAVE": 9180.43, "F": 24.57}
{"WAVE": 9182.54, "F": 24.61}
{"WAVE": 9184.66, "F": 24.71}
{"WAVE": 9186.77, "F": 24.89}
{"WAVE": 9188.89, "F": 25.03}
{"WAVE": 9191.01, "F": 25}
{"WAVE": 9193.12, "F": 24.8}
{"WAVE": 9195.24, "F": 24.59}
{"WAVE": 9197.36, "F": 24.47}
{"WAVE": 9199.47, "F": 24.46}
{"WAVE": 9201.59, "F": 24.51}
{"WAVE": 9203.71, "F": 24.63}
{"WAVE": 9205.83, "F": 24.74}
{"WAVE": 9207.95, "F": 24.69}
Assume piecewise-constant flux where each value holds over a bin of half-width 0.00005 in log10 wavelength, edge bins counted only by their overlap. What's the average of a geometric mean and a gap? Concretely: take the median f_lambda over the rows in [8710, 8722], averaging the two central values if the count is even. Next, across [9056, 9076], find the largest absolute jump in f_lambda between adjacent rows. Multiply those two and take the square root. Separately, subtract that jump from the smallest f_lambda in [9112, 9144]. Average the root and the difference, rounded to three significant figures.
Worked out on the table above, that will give 13.5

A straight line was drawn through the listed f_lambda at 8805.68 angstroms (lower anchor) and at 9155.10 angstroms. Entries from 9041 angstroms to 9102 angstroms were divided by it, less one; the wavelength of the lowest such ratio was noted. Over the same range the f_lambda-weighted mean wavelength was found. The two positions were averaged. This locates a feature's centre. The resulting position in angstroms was 9079.5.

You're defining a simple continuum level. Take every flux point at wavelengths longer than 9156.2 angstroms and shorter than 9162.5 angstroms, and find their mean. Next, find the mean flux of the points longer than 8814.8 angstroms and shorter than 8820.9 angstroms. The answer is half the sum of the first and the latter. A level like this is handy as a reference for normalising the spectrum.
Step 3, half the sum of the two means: 25.6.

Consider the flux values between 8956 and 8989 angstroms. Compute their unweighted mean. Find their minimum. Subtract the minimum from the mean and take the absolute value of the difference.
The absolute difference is 0.41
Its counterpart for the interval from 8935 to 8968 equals 0.57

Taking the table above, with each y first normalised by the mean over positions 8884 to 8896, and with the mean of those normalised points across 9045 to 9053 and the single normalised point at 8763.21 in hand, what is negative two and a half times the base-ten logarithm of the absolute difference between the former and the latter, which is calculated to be 2.8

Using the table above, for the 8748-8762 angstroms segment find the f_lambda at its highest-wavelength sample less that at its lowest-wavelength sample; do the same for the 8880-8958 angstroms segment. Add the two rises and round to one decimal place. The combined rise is 0.9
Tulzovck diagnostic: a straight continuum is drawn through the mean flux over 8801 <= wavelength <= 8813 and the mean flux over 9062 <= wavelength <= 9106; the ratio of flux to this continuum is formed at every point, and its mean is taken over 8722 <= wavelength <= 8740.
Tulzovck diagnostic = 1.02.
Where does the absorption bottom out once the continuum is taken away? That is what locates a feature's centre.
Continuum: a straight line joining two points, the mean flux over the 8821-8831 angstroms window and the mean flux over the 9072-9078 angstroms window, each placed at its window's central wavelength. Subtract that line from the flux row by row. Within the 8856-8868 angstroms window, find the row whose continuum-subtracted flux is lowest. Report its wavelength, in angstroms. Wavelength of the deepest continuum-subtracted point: 8860.60 angstroms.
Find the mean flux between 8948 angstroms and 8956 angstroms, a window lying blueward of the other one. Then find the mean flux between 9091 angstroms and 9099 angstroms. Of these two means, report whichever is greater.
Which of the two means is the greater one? 26.5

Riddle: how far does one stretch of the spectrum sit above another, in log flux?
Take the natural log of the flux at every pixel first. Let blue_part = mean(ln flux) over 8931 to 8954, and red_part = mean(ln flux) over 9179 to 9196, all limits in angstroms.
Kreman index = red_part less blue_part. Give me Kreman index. -0.06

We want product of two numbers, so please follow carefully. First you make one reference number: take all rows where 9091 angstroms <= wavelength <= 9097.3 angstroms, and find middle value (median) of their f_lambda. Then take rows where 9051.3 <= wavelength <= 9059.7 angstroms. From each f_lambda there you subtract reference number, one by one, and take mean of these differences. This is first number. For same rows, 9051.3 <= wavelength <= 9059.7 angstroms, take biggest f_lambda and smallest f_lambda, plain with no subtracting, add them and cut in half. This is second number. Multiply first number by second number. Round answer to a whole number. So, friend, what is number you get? 6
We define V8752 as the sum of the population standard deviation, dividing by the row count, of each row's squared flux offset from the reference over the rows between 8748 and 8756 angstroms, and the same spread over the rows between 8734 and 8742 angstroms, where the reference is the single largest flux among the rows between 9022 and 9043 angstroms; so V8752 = 0.9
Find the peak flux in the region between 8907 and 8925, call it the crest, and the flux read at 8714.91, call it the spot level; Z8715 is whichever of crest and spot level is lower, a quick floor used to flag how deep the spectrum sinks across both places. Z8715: 26.0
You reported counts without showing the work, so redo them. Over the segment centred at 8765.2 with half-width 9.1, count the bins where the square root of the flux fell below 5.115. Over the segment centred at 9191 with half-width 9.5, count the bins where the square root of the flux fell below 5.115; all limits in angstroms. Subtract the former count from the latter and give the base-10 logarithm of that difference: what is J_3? 1.0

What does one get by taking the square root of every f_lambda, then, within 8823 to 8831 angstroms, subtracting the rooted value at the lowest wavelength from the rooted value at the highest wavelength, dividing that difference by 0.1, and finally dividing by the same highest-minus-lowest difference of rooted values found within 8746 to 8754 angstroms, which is -13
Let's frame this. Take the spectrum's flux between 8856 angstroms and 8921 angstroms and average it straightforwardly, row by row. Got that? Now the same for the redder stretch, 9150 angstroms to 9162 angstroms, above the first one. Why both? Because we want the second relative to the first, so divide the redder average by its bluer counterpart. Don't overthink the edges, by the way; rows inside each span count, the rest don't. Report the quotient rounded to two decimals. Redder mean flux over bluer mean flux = 0.98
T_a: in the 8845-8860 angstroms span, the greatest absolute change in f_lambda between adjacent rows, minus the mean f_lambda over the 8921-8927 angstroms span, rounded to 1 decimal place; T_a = -24.7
